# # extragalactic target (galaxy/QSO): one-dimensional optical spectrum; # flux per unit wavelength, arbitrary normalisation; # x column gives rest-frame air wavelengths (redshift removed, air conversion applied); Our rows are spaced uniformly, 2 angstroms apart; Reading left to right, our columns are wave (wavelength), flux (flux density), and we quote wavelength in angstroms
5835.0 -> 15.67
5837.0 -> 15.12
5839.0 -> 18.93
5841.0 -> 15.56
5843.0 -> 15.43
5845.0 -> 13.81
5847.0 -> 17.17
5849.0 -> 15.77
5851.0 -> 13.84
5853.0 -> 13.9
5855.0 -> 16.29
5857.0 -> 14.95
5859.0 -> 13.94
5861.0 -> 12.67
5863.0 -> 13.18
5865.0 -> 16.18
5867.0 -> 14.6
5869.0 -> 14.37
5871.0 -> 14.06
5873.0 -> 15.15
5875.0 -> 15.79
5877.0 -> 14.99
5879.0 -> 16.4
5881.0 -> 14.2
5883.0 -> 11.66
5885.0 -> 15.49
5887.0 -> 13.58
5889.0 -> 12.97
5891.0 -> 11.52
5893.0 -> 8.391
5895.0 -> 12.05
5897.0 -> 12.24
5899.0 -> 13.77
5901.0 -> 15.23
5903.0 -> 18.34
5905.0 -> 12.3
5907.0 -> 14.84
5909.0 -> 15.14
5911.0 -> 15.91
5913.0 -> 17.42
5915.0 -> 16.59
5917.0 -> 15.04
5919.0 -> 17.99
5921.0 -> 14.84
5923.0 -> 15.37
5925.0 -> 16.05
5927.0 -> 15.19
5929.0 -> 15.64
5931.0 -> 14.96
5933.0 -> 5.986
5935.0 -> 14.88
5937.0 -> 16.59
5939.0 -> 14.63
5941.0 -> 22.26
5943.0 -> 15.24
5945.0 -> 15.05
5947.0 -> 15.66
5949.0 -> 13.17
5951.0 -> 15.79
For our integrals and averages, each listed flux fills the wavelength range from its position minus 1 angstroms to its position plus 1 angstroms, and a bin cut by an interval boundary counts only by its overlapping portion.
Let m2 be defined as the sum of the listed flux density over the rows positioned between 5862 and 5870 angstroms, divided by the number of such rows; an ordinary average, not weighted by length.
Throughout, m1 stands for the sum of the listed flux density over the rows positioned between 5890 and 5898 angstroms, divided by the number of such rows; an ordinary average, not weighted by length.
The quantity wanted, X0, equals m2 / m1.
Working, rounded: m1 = 11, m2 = 14.6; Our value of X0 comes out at 1.32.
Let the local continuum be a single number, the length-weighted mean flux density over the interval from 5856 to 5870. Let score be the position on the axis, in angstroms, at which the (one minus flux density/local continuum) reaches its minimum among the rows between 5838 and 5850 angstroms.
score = 5839.0 angstroms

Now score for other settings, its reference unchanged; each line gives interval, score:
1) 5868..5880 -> 5879.0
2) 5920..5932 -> 5925.0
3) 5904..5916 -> 5913.0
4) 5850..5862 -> 5855.0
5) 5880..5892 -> 5885.0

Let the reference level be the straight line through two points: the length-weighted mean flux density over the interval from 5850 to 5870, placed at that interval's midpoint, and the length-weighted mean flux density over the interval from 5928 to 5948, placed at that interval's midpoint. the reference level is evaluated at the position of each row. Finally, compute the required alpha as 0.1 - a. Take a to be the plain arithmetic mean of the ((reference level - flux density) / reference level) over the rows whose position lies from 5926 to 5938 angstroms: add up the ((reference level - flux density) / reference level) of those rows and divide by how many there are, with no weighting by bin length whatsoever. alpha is 0.02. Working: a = 0.08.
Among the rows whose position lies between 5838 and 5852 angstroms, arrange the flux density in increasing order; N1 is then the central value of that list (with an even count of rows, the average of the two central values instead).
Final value 15.6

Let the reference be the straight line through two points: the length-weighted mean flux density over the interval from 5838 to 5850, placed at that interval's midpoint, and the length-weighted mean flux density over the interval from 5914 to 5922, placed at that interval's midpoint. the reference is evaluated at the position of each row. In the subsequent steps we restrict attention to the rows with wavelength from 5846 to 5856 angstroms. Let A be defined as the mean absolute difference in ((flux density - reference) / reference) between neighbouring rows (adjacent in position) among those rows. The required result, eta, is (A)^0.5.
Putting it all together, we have 0.30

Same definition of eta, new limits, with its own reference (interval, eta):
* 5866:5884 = 0.27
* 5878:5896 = 0.39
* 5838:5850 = 0.35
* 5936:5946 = 0.51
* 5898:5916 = 0.36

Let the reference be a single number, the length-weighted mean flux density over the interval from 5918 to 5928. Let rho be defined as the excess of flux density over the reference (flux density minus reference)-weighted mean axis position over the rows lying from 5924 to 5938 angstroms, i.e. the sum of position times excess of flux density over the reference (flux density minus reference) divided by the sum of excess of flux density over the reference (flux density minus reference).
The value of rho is 5932.5 angstroms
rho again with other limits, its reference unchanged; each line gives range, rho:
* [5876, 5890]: 5884.7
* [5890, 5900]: 5894.2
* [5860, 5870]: 5863.9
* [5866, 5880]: 5870.1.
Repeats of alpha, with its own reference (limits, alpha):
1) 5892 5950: 0.09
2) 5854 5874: 0.11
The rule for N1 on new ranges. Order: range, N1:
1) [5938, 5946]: 15.1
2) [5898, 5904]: 15.2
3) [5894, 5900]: 12.2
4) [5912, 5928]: 15.7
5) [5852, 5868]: 14.3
